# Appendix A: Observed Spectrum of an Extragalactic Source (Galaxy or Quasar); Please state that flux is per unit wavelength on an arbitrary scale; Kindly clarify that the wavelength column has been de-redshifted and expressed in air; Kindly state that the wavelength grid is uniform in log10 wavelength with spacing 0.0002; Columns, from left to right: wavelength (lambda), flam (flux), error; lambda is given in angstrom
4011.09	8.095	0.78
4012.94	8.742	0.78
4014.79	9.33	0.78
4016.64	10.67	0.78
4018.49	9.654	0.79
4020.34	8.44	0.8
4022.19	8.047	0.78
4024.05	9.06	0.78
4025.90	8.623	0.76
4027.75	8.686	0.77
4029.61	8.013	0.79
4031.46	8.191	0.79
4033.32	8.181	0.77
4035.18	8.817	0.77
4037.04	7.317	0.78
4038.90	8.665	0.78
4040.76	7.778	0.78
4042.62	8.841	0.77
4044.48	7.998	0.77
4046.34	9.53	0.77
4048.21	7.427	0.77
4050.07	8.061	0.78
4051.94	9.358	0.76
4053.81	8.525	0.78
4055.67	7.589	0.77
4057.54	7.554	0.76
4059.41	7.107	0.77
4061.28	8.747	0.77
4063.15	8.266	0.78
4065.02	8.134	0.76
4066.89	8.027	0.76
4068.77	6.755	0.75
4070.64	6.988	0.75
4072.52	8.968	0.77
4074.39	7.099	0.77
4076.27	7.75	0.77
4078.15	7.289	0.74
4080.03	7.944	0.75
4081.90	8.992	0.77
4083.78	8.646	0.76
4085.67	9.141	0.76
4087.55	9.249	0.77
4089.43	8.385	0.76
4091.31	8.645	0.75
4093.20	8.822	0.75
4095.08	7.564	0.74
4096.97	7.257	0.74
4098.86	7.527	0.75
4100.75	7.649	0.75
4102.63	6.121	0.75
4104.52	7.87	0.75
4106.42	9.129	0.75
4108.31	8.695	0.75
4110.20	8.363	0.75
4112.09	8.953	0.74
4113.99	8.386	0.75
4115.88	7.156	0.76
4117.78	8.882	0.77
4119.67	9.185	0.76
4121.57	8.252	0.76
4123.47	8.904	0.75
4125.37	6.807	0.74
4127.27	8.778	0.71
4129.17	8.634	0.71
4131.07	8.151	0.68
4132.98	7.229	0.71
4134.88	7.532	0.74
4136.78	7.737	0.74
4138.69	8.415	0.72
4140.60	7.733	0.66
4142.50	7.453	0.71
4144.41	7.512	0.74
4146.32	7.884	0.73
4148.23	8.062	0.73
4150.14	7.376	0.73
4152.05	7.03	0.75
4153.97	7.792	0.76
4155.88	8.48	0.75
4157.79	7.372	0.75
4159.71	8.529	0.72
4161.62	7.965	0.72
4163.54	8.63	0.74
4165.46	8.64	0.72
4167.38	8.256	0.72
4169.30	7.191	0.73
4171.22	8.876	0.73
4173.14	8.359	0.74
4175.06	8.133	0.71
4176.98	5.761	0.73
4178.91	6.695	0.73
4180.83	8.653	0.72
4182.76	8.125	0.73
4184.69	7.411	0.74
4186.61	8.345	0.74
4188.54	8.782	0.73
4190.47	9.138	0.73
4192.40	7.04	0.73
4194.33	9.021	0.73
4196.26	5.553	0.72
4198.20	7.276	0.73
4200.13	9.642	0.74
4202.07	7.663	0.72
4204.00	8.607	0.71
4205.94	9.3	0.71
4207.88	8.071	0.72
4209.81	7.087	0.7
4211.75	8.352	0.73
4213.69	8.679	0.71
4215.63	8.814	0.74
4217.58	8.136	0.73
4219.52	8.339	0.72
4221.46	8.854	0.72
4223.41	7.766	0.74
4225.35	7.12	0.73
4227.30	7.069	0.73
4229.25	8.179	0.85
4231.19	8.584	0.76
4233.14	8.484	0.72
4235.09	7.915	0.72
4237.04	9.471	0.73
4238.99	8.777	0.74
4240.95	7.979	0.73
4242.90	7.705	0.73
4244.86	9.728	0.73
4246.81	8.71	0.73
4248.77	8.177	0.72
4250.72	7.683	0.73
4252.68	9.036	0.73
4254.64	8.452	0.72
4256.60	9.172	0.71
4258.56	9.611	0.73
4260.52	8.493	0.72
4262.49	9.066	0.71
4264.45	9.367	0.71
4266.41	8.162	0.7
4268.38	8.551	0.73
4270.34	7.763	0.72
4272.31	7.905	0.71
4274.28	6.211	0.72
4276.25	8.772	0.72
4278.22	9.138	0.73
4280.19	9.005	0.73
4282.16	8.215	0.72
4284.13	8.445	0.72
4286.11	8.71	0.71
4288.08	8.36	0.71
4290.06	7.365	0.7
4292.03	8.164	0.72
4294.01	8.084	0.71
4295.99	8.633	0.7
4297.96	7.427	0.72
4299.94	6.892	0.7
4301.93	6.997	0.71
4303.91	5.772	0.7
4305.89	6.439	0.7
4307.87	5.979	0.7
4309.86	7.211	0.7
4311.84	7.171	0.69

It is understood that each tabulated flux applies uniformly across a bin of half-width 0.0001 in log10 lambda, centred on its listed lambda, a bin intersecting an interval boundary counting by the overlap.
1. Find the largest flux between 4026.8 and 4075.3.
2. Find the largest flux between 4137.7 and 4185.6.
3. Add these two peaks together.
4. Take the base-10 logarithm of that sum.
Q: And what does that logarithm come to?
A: 1.26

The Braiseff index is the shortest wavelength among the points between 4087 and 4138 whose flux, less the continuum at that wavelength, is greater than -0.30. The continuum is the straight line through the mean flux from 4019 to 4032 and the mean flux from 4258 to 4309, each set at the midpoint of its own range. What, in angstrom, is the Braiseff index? 4087.55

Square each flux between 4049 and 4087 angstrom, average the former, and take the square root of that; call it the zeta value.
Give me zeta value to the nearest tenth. 8.1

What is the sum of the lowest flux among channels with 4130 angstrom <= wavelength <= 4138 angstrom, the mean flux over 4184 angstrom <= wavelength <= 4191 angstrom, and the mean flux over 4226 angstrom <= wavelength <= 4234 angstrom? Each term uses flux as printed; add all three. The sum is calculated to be 23.7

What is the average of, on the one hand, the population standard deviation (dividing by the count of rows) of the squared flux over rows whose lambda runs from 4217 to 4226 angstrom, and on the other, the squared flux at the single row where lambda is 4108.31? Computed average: 42.4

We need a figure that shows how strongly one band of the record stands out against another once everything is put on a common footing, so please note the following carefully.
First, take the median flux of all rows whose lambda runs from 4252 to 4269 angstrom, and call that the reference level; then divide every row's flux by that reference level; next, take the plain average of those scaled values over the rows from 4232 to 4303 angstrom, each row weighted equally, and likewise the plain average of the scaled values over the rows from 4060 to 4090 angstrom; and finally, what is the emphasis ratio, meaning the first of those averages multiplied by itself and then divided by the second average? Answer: 0.95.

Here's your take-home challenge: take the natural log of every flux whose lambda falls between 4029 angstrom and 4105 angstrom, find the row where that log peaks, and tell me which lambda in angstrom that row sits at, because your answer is 4046.34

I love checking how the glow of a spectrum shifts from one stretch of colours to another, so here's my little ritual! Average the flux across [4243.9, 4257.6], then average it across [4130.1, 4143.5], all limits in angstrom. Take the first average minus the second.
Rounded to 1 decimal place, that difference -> 1.0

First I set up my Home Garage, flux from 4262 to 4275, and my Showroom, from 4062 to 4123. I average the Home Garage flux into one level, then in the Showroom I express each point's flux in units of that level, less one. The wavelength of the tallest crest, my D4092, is 4087.55 angstrom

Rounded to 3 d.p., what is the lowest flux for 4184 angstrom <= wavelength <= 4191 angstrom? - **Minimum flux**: 7.411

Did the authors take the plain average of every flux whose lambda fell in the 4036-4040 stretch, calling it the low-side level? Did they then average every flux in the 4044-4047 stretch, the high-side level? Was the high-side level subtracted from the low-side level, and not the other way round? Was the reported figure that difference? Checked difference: -0.8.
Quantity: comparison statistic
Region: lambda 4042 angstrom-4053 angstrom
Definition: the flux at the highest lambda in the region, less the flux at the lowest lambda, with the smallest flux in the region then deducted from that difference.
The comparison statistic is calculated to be -6.9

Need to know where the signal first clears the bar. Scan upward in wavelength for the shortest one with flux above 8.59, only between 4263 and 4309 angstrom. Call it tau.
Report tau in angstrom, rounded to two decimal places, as 4264.45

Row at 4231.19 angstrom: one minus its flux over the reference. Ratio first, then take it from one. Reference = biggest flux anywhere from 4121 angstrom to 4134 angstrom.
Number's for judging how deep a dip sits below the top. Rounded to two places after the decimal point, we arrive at 0.04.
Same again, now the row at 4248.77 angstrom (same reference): 0.08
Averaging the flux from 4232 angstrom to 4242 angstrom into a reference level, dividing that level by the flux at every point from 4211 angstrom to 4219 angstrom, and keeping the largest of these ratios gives 1.05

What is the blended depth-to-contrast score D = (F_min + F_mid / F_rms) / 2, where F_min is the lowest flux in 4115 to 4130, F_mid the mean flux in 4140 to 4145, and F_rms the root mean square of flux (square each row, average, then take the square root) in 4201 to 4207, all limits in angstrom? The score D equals 3.85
